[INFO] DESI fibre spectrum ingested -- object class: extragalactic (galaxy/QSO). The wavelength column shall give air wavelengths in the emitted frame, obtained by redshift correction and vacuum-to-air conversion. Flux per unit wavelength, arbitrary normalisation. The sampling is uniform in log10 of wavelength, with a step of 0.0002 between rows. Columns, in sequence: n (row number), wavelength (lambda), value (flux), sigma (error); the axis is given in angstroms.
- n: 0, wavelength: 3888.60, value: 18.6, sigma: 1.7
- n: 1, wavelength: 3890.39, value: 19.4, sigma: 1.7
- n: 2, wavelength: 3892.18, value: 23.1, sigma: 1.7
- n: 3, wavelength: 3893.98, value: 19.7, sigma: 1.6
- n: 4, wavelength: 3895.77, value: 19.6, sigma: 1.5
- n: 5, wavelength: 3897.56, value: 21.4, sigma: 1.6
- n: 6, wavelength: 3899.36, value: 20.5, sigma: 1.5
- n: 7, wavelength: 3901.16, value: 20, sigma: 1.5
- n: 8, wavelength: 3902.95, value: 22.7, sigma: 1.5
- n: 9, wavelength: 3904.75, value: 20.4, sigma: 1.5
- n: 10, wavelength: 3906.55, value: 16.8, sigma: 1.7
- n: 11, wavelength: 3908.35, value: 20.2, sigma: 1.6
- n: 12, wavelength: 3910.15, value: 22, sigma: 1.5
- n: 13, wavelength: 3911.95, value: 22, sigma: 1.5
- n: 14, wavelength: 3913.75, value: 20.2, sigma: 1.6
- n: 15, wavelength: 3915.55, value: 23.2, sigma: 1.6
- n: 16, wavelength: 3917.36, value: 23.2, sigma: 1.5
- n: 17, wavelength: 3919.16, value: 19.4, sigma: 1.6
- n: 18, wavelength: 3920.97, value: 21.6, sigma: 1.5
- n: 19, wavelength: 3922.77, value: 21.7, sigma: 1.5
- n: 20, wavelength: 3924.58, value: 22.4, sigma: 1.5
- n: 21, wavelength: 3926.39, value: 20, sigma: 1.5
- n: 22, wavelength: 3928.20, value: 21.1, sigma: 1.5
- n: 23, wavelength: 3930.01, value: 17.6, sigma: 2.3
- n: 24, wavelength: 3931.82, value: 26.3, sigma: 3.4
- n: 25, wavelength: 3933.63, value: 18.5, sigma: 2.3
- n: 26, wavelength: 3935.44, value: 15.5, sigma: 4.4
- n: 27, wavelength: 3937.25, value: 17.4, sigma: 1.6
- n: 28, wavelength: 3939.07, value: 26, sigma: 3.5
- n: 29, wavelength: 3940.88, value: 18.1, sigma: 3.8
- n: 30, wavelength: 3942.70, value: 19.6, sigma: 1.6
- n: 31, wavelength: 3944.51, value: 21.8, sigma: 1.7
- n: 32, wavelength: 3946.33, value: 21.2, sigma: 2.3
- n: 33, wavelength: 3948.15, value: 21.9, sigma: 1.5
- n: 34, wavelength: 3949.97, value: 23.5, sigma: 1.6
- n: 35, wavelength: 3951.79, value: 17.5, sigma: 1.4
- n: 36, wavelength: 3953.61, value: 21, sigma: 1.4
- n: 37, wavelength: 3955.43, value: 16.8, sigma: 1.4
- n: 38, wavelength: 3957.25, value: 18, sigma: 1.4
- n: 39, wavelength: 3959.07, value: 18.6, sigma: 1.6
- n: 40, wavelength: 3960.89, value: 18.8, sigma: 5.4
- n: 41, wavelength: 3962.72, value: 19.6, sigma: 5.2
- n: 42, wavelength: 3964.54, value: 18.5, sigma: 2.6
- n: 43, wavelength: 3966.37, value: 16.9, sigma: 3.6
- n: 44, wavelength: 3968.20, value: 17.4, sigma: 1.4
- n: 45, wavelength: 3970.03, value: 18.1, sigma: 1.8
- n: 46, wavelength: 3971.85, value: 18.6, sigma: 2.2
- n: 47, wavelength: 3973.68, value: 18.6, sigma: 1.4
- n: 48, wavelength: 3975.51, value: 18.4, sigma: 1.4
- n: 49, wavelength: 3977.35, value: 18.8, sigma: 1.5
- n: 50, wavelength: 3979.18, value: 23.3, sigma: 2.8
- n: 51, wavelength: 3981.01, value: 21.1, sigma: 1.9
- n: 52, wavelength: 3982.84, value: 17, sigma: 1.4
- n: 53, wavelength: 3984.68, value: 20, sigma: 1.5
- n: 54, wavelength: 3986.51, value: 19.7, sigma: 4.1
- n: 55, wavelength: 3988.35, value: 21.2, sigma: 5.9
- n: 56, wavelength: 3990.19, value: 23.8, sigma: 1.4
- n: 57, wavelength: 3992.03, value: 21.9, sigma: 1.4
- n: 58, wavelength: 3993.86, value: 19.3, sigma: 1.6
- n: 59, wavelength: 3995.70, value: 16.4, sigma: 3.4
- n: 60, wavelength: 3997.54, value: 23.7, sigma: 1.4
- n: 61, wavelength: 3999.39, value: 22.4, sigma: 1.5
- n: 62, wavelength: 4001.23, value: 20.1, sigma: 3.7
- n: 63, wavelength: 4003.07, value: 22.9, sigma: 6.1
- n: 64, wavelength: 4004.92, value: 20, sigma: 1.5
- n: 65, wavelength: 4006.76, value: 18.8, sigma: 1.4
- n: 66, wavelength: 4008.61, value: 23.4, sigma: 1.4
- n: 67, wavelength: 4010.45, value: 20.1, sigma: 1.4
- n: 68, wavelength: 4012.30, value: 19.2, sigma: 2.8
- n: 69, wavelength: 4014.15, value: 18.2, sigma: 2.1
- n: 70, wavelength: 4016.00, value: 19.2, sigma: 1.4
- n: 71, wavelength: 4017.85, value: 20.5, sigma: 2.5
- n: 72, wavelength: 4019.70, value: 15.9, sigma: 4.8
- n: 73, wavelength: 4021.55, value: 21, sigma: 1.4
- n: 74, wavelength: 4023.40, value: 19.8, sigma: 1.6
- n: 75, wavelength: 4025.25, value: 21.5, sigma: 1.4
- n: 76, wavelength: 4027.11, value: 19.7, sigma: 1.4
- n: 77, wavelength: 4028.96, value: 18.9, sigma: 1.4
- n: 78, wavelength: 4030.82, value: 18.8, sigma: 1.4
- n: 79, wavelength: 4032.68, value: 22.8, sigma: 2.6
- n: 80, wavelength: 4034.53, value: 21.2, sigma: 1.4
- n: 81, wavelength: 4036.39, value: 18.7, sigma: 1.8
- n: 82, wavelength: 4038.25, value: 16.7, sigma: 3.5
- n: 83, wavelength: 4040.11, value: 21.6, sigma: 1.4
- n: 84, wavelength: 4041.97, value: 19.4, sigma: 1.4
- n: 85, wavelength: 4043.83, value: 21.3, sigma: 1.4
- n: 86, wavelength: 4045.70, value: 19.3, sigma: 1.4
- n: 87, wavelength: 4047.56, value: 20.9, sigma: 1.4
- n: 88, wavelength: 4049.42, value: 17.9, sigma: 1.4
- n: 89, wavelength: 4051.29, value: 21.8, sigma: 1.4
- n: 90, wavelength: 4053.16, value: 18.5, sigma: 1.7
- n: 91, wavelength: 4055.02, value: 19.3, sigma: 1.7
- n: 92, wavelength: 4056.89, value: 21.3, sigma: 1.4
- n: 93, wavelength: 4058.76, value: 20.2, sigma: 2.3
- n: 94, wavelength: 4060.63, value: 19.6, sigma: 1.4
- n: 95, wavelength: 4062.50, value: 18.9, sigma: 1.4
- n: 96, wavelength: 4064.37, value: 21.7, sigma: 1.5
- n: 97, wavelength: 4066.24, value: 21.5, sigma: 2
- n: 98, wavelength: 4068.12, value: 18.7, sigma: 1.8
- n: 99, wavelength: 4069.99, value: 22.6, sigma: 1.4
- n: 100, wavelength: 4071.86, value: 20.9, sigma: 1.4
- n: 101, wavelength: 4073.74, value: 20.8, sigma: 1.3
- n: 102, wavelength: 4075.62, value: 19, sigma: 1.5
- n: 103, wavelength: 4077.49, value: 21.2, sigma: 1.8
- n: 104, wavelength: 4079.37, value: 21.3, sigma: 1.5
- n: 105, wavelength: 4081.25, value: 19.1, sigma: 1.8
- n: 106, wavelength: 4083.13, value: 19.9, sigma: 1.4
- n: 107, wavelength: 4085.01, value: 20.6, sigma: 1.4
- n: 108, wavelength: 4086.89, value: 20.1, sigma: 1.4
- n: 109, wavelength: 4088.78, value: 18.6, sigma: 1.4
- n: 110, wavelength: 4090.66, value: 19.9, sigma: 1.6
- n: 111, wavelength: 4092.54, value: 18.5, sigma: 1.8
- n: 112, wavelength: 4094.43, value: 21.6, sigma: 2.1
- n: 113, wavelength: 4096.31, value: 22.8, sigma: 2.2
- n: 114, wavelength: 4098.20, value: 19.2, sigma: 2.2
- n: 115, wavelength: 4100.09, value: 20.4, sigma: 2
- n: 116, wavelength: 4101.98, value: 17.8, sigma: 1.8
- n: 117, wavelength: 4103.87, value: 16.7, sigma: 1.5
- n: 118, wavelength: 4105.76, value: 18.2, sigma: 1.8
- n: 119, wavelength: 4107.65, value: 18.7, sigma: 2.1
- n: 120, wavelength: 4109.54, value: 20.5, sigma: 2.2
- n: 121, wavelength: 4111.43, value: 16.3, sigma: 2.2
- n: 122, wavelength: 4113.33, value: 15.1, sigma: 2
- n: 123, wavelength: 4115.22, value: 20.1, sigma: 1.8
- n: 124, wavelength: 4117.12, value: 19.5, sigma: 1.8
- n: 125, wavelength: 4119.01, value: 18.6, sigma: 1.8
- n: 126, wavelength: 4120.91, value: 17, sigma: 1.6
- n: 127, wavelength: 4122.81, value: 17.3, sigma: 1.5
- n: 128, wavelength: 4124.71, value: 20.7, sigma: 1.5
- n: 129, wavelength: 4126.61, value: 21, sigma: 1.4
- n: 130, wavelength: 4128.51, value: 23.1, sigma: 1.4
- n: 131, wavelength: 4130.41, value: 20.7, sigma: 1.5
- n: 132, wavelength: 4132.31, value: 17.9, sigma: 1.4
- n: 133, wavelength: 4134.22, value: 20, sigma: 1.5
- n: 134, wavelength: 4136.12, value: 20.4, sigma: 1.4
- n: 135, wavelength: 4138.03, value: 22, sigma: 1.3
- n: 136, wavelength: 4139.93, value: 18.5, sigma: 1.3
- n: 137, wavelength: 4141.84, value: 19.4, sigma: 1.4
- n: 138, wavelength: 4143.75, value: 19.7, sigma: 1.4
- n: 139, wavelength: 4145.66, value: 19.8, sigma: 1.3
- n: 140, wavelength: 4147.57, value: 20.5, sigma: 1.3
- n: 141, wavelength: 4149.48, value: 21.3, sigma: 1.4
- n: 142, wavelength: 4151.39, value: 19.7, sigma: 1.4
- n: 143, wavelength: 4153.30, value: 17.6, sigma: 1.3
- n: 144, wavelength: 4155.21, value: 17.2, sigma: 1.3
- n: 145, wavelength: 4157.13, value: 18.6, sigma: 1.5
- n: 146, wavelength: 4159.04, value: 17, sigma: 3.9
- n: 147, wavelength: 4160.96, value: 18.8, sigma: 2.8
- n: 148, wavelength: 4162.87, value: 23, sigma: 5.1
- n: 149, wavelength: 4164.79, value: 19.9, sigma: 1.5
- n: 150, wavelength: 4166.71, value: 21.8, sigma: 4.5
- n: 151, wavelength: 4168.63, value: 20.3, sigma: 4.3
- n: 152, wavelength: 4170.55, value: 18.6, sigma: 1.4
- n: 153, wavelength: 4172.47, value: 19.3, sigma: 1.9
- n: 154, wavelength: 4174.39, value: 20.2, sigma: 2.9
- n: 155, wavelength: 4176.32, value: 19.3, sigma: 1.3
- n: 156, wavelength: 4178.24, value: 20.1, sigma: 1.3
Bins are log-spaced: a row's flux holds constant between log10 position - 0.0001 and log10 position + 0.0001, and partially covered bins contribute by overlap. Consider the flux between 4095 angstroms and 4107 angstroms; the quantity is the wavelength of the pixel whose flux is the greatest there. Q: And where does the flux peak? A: 4096.31 angstroms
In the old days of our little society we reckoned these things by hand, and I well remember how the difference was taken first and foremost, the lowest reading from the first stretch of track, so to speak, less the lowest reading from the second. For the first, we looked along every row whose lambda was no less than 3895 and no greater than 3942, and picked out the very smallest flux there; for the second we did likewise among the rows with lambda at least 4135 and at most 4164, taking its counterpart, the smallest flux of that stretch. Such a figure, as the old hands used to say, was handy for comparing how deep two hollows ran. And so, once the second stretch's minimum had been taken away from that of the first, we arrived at -1.5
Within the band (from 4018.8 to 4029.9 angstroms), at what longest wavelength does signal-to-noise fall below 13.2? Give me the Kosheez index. 4023.40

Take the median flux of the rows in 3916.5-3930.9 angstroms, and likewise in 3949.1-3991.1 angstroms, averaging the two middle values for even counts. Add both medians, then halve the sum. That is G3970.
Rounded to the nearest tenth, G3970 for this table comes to 20.0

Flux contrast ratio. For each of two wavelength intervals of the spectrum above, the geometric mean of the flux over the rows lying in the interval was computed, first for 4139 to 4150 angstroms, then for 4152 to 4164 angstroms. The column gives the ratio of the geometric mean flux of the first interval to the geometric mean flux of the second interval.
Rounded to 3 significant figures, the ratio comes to 1.07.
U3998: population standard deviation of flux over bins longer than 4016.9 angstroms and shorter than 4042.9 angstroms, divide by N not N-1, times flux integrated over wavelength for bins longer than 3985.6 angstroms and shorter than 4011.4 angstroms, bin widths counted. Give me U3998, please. 991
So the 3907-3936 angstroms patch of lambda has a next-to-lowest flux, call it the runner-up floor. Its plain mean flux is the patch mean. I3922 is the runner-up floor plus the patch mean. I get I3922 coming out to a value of 38.5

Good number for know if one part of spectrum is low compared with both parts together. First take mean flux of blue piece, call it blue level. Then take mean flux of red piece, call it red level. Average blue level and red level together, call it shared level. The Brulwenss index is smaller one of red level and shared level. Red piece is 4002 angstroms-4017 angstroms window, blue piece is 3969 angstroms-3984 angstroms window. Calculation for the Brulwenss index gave 19.7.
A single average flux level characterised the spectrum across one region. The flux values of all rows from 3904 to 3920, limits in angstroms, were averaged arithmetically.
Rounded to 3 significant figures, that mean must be 20.8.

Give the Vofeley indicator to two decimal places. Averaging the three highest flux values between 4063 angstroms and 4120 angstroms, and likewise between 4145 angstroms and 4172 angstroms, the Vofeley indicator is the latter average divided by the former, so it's 0.99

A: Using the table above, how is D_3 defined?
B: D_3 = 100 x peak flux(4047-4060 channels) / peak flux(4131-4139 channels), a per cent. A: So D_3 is 99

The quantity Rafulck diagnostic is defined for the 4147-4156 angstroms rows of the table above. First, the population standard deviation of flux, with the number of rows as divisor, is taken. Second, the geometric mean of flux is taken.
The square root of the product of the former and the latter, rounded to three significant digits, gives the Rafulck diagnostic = 5.55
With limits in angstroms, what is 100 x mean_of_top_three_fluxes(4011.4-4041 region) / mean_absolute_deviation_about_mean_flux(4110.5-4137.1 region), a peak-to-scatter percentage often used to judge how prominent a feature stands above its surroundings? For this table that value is 1227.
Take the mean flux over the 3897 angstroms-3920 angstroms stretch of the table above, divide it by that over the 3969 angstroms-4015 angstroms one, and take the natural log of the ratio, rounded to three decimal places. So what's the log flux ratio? 0.035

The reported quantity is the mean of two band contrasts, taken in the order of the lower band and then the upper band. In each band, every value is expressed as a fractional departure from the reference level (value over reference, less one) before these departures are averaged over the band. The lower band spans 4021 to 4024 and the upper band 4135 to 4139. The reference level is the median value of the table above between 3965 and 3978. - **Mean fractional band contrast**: 0.13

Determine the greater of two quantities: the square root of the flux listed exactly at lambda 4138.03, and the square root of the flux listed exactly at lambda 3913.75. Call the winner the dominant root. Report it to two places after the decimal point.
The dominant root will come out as 4.69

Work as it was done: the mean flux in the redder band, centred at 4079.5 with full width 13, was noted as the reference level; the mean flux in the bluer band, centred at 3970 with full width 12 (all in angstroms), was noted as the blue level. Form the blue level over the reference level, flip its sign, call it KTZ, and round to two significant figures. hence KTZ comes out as -0.89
